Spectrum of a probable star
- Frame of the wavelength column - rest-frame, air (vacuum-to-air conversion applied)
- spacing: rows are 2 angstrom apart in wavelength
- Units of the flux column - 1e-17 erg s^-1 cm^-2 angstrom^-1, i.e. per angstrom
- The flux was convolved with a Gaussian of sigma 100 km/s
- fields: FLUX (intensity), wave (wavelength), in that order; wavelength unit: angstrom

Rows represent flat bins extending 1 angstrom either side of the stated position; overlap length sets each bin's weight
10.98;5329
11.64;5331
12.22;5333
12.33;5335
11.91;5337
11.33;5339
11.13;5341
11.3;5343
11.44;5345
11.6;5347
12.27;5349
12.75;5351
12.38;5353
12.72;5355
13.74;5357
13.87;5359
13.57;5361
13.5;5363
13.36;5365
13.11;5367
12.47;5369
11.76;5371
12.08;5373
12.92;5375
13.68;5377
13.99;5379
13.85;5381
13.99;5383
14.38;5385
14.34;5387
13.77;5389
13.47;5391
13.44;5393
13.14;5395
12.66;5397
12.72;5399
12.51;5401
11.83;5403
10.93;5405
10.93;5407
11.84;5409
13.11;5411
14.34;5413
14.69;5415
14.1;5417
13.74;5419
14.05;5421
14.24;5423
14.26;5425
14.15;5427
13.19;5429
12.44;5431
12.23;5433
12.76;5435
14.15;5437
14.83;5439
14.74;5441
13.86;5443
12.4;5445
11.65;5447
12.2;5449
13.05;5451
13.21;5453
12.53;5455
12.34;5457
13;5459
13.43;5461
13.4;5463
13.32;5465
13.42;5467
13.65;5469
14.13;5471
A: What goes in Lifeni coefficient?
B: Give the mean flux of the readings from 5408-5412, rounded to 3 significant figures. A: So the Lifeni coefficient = 12.5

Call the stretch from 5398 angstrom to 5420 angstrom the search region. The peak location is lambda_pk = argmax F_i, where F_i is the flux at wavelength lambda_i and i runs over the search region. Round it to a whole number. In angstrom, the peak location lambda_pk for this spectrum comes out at 5415 angstrom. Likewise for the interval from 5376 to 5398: 5385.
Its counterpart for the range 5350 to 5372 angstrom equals 5359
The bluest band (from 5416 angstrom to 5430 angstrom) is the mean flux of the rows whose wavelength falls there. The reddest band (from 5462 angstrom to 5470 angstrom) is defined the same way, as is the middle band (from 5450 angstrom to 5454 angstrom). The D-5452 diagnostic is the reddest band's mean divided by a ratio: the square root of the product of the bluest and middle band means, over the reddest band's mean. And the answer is 13.4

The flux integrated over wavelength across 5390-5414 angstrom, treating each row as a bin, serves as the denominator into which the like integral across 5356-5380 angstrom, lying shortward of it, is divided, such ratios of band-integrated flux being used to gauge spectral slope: 1.05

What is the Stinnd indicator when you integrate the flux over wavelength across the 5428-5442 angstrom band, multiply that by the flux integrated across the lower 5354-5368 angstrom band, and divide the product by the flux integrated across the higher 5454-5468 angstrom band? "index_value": 194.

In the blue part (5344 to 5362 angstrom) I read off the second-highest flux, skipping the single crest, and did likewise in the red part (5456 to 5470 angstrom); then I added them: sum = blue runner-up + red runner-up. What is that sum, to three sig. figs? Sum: 27.2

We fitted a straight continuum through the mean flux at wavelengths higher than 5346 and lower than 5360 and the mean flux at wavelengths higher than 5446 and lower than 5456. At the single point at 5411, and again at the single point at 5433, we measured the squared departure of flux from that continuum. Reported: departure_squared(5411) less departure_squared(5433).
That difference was 0.1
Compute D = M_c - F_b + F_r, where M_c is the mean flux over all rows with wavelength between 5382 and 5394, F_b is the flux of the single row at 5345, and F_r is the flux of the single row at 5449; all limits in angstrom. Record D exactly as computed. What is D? 14.7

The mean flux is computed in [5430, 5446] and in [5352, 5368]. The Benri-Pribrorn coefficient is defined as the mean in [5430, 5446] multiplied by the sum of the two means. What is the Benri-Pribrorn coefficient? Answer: 359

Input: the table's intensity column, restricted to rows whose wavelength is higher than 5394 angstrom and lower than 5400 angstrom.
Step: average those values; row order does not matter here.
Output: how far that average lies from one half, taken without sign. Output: 12.3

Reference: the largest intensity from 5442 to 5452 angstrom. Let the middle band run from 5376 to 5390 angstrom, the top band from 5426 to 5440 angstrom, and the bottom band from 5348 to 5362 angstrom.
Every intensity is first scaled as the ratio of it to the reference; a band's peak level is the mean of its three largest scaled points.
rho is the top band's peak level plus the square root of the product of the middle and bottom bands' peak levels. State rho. 2.05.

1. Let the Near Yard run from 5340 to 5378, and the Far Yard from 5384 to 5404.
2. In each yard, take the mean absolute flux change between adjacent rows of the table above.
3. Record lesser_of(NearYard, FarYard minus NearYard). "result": -0.12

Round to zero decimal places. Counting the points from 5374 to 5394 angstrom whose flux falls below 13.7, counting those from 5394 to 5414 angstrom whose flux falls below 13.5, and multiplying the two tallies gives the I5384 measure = 36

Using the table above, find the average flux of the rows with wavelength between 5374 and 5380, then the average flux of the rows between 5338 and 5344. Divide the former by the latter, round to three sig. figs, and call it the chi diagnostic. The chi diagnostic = 1.20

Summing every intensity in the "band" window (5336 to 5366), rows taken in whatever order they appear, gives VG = 187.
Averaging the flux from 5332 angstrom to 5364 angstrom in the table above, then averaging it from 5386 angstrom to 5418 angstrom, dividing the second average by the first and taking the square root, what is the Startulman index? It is 1.02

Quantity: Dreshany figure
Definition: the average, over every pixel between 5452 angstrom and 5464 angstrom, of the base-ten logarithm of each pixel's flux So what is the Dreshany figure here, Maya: 1.11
